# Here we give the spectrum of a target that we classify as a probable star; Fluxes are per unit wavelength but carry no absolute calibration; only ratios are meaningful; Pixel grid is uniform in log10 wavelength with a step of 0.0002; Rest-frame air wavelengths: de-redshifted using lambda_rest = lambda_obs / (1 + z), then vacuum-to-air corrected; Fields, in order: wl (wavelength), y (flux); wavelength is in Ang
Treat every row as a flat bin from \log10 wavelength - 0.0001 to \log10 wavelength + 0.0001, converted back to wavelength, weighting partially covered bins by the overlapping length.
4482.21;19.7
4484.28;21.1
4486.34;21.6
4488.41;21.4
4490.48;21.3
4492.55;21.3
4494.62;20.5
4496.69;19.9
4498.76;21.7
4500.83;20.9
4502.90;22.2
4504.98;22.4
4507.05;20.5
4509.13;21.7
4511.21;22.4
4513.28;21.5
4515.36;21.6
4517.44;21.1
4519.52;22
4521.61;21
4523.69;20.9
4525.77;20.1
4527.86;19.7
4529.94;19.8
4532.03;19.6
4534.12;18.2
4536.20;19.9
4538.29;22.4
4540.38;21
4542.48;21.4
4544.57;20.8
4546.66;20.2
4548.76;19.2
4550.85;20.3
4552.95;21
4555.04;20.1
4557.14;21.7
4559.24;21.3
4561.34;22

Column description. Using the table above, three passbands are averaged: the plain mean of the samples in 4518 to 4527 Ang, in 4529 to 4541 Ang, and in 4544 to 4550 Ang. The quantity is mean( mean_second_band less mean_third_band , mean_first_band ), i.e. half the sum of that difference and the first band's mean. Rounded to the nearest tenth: 10.5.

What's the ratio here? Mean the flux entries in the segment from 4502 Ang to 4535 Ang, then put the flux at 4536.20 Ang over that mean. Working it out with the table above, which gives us 0.95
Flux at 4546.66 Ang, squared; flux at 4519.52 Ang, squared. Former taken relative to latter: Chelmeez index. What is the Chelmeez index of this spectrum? 0.84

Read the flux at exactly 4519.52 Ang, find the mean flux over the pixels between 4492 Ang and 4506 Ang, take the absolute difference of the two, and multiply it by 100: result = 73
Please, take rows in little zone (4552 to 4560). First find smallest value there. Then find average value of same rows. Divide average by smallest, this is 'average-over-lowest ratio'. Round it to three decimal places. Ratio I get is 1.046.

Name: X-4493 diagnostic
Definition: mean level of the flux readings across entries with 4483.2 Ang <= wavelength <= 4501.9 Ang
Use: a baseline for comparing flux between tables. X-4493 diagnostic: 21.08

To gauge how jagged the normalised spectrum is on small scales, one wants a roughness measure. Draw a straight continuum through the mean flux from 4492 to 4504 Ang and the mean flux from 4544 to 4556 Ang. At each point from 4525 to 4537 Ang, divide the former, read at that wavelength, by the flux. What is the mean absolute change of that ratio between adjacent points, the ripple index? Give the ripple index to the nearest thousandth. 0.042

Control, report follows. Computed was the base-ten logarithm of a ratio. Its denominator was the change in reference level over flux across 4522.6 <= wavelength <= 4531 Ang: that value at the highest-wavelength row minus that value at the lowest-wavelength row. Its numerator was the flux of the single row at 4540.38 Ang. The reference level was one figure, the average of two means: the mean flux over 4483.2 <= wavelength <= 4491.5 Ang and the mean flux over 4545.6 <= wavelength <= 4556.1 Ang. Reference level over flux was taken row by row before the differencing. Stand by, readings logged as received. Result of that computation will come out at 2.58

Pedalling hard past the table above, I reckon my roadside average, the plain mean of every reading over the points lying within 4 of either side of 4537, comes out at 20.4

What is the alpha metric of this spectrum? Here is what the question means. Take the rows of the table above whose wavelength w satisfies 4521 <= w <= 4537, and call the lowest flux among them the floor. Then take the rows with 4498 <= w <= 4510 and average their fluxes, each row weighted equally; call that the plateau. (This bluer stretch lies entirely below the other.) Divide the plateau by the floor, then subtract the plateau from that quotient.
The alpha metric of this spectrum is -20.4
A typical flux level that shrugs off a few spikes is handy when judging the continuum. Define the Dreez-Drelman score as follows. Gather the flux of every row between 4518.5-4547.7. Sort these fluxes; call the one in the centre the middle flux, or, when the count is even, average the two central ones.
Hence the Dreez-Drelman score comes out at 20.5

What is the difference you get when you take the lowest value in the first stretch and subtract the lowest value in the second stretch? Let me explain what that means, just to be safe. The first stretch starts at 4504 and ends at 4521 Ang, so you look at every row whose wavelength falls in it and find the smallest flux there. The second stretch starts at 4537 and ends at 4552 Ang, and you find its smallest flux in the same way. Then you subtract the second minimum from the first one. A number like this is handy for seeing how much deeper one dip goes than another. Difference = 1.3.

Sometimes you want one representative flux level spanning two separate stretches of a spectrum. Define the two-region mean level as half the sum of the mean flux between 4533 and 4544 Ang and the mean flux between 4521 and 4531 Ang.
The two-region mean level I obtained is 20.4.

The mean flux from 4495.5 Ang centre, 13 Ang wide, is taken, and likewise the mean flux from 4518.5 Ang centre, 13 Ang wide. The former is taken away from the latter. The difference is 0.4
